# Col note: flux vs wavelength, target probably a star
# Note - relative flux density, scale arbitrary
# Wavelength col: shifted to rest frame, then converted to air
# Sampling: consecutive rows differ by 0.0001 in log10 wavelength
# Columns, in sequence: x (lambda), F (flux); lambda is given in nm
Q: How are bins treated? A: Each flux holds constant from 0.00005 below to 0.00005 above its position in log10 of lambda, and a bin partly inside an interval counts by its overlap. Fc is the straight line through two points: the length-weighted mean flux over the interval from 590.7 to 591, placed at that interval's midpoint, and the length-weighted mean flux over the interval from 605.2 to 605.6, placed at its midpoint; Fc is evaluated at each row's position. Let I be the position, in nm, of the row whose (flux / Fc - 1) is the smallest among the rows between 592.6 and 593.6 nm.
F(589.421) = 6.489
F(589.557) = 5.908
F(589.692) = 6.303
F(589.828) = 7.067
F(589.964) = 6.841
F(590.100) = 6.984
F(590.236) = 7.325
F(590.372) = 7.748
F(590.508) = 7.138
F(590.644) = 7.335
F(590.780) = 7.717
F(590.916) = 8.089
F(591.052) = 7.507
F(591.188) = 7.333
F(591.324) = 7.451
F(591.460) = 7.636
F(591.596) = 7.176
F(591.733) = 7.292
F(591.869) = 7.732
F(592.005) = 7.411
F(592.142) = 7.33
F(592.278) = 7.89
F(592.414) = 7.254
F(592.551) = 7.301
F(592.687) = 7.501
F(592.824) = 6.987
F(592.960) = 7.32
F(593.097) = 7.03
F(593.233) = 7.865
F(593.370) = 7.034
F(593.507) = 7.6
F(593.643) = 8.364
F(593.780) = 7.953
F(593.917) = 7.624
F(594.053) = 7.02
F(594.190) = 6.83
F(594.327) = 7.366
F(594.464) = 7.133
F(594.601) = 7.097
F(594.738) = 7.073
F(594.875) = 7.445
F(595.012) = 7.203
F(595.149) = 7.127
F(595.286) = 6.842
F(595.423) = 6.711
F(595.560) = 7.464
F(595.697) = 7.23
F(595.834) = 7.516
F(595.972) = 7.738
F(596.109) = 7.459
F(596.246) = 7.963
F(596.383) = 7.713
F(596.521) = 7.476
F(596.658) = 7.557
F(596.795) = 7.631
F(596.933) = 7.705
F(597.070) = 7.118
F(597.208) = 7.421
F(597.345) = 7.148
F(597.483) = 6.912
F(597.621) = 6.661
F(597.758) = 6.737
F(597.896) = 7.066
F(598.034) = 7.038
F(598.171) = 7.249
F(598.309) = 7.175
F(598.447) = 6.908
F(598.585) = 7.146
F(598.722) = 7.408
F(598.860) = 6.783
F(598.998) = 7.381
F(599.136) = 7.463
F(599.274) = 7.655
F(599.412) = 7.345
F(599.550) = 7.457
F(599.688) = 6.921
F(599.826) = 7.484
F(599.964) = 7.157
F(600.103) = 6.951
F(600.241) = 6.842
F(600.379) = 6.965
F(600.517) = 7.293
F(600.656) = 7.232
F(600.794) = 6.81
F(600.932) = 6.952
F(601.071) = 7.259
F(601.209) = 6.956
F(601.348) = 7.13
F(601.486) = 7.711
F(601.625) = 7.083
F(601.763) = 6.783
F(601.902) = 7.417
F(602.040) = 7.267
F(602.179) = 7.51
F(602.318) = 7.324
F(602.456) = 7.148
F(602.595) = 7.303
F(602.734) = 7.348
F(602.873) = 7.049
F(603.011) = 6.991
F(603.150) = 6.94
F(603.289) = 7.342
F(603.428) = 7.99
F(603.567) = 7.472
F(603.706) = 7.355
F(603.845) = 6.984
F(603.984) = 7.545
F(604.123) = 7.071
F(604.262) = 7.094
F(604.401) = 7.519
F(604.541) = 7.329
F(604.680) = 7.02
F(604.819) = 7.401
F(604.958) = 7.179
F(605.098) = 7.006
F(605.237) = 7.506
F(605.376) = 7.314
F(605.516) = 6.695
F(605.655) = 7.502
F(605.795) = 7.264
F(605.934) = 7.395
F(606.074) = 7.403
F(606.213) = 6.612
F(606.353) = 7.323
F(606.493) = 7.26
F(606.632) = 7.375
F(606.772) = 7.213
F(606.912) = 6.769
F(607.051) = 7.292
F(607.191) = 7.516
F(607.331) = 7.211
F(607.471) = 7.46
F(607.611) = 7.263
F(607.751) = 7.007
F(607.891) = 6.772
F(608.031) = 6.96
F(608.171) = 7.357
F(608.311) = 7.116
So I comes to 592.824 nm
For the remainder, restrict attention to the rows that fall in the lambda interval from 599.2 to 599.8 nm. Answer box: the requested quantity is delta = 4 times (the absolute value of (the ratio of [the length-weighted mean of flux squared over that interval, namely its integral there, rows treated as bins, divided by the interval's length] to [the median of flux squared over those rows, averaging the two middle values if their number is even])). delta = 3.96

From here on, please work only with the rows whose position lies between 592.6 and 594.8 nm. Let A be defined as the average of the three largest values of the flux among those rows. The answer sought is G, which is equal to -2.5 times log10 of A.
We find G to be -2.27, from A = 8.1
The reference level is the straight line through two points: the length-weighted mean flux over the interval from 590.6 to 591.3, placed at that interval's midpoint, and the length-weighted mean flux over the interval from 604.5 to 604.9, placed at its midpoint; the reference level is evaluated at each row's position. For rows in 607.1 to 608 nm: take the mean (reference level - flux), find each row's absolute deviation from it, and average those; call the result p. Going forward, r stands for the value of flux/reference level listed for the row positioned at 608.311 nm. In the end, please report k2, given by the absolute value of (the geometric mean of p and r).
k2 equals 0.452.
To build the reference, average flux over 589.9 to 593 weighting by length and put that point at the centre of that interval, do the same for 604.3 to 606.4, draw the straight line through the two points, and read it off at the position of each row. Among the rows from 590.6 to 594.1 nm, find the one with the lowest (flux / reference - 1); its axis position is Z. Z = 592.824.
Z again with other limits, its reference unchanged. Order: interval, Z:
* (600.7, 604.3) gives 601.763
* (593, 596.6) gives 595.423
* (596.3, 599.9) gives 597.621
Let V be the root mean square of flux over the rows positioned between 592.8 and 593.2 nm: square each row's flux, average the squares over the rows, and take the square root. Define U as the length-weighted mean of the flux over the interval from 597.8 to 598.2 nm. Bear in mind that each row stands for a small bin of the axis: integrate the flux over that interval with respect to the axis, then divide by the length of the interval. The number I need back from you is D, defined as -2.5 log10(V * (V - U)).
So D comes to 1.5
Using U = 7.08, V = 7.11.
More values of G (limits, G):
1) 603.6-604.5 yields -2.18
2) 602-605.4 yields -2.21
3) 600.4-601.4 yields -2.15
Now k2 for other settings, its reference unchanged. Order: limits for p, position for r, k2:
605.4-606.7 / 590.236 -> 0.487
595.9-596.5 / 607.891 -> 0.351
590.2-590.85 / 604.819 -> 0.479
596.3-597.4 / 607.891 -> 0.408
